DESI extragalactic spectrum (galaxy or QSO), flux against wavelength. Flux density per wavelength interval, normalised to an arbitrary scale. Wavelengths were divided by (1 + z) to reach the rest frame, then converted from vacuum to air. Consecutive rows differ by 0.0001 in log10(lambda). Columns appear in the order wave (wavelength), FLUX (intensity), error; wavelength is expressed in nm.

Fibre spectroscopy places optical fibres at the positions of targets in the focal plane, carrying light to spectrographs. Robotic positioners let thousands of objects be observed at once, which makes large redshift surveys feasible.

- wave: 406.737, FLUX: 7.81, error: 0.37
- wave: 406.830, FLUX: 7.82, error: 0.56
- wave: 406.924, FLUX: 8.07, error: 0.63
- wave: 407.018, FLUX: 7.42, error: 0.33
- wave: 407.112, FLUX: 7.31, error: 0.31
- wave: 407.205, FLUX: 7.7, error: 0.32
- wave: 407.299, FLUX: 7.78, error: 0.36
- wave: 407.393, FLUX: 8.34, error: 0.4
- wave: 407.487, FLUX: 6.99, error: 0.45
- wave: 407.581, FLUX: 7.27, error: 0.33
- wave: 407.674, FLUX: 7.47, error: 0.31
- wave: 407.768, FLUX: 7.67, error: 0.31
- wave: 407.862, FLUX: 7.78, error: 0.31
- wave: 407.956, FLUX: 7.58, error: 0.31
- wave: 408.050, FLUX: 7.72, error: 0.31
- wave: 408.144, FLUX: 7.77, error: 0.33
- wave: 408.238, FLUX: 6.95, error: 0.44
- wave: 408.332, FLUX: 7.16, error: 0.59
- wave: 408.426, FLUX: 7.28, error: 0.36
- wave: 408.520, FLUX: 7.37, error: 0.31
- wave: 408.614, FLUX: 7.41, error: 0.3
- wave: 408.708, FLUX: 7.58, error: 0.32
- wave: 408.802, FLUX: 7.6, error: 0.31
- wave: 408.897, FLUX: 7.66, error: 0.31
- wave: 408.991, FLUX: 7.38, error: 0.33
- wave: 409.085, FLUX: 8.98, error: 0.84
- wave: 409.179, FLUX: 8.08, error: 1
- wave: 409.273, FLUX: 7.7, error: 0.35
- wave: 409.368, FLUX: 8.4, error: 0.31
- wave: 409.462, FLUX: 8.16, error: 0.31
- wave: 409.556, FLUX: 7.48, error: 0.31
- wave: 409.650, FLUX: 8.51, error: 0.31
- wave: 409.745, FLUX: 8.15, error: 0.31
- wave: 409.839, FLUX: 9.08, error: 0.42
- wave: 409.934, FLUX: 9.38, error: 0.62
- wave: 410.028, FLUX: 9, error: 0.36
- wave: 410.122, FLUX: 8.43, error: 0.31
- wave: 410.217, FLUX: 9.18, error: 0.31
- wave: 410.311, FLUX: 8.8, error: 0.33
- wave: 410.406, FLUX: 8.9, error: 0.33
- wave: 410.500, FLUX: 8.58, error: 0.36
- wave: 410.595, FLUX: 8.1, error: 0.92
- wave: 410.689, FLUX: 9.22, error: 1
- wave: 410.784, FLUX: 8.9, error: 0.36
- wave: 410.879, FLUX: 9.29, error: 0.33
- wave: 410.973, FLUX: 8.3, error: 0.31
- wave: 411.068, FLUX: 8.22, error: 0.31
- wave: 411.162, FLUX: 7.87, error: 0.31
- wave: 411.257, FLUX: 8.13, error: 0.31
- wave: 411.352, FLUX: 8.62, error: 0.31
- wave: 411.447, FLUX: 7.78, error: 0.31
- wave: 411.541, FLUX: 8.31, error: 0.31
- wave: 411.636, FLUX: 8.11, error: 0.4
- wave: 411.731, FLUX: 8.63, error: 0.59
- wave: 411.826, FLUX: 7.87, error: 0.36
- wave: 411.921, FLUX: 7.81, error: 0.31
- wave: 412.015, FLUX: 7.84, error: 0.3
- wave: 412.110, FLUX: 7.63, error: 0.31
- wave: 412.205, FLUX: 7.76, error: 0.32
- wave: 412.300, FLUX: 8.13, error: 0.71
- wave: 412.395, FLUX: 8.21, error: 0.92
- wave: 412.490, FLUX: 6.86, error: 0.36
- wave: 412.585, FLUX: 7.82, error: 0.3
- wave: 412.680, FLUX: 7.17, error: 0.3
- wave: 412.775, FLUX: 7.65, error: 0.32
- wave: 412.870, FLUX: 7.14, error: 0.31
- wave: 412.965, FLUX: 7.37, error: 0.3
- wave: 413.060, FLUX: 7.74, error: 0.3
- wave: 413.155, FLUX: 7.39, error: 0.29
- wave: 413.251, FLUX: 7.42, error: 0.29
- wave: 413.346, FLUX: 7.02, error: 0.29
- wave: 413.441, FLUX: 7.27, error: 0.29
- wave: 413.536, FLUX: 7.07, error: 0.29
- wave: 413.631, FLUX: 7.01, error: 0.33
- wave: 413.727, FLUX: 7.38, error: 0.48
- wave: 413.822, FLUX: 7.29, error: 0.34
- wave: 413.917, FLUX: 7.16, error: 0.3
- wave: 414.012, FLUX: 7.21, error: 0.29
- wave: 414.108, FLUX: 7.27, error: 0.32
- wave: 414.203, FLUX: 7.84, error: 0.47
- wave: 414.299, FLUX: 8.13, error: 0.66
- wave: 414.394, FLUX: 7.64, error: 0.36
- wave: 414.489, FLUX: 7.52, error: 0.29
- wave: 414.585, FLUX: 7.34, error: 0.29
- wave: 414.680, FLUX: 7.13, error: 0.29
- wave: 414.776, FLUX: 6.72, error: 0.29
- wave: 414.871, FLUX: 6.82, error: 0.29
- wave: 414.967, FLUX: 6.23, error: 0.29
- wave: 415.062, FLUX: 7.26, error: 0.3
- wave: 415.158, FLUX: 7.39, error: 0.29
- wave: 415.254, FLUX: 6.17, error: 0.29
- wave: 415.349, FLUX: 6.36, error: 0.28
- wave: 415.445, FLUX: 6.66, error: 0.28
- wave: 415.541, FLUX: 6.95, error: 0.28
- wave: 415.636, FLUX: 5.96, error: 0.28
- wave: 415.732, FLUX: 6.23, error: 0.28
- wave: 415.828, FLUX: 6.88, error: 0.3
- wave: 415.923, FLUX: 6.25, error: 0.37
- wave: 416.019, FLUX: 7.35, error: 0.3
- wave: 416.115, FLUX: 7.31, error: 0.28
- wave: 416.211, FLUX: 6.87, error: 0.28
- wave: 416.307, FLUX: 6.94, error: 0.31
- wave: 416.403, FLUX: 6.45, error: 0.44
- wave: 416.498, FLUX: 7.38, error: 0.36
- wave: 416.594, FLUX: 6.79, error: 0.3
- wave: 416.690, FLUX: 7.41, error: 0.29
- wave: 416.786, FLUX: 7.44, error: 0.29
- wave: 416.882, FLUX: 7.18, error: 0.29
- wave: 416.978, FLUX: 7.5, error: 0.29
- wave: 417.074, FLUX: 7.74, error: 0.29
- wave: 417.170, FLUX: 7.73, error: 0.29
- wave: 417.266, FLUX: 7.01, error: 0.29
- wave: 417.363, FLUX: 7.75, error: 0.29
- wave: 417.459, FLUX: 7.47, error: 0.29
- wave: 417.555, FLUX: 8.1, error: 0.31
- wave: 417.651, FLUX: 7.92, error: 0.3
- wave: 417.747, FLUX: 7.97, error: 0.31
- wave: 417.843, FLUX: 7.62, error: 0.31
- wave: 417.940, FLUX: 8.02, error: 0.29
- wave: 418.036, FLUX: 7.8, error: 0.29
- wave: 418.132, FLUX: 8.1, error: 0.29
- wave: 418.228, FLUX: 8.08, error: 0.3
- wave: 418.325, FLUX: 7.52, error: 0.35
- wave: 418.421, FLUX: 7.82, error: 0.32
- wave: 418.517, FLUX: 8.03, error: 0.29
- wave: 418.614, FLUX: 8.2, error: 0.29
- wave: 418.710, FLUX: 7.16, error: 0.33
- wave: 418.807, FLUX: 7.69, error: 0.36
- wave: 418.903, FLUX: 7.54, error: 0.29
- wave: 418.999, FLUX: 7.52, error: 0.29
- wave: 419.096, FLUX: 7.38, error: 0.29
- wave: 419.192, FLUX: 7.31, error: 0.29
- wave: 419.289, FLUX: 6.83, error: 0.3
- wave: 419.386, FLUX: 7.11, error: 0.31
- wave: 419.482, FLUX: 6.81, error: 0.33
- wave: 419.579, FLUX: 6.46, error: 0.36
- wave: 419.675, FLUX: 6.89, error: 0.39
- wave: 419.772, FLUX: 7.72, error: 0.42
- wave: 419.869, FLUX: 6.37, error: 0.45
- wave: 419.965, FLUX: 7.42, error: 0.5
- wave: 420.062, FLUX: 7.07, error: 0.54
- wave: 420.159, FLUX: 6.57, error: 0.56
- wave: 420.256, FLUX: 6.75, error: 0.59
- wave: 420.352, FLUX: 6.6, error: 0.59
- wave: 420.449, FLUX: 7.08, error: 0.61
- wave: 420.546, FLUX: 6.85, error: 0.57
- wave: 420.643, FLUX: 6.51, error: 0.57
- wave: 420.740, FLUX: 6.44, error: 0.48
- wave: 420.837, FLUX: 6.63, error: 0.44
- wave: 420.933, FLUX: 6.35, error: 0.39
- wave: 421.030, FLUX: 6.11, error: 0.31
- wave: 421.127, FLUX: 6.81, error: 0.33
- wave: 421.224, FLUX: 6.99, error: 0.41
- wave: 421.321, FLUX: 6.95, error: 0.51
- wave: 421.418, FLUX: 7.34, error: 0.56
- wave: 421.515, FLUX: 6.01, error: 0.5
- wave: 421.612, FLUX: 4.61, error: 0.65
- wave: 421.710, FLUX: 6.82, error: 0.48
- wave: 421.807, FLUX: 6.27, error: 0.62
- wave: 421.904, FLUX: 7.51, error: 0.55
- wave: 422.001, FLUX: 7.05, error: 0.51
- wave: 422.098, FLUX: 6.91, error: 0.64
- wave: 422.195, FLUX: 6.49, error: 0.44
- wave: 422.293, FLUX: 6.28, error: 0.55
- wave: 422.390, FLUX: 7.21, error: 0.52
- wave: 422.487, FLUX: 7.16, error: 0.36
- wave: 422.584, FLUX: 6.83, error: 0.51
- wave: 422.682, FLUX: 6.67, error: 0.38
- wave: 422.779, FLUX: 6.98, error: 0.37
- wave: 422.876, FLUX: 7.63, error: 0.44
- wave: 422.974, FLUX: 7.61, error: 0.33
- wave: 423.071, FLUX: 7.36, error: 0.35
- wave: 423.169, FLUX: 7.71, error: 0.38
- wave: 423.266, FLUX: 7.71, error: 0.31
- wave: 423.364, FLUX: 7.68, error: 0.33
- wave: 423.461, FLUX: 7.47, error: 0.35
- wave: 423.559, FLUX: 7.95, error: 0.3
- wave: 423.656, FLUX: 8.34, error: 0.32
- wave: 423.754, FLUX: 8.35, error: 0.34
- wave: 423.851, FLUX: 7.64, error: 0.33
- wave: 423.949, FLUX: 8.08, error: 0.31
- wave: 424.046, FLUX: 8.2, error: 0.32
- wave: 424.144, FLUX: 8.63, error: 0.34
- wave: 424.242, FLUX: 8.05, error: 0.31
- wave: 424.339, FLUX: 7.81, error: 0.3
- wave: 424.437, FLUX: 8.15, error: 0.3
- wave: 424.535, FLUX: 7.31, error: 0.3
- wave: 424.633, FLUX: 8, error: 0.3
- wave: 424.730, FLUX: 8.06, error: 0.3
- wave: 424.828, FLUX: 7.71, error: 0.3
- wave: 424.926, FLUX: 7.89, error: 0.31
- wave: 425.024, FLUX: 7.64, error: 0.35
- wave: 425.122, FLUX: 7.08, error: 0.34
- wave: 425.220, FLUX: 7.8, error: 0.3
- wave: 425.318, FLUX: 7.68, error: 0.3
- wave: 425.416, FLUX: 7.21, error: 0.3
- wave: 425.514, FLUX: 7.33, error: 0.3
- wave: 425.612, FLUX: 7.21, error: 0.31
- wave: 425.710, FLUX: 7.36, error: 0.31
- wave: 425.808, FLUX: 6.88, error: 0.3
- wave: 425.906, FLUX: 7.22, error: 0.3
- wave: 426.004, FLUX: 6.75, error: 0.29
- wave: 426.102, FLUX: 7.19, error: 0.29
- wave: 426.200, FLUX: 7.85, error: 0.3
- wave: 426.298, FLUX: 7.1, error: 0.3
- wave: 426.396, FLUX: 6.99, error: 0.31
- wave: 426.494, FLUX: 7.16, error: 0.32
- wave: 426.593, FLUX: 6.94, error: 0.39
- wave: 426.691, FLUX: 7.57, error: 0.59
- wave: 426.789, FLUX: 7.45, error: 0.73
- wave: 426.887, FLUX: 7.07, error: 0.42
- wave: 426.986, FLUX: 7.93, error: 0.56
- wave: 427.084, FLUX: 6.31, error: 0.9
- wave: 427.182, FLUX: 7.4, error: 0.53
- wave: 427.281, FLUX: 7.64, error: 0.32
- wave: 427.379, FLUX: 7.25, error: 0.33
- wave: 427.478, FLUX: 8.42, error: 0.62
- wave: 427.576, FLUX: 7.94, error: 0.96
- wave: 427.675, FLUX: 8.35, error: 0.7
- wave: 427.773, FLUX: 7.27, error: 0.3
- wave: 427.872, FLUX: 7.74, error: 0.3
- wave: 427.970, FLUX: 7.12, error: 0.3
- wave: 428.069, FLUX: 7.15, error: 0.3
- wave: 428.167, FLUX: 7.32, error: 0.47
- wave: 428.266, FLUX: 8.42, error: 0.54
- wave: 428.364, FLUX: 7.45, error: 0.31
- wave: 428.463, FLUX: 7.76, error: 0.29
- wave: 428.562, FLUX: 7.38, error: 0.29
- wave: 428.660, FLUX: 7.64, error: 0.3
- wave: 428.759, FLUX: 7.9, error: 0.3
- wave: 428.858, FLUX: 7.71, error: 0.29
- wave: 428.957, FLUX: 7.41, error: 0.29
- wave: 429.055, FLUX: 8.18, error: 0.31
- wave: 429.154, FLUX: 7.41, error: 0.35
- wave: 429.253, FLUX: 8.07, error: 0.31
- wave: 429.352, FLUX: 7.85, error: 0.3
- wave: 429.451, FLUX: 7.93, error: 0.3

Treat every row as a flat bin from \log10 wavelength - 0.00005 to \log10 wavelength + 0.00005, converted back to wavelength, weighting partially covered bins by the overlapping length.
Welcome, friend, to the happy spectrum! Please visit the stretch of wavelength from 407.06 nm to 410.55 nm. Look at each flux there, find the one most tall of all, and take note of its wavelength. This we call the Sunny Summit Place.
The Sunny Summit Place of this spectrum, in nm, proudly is 409.934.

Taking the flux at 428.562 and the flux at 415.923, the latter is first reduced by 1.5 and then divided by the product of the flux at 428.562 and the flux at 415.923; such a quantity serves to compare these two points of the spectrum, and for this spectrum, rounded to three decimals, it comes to 0.103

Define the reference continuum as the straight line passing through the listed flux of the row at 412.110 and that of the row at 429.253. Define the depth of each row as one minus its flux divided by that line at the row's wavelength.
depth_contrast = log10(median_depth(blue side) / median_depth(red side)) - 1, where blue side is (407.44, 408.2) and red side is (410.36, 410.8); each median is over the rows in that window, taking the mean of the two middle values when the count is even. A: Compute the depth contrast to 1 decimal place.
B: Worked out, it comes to -2.1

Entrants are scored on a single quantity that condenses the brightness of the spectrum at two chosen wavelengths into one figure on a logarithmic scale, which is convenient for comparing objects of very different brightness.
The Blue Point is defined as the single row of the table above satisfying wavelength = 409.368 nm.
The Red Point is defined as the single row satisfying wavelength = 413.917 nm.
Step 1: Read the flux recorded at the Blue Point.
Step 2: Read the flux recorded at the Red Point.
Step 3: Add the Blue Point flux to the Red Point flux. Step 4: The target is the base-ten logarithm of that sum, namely 1.19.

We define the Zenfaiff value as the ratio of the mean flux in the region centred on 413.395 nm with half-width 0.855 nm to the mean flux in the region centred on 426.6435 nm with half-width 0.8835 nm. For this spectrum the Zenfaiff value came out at 1.008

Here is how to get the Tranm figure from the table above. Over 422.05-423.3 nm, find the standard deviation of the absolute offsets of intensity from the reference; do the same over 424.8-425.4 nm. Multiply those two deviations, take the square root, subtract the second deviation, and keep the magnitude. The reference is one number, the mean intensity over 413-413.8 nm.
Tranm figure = 0.06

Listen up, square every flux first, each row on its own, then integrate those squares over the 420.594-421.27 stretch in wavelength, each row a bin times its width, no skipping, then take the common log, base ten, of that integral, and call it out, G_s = 1.46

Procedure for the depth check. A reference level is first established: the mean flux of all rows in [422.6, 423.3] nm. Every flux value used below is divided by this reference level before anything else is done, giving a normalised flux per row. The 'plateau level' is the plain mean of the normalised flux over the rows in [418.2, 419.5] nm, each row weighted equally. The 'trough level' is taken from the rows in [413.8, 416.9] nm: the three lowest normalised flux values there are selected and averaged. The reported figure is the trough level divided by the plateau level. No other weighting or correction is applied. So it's 0.82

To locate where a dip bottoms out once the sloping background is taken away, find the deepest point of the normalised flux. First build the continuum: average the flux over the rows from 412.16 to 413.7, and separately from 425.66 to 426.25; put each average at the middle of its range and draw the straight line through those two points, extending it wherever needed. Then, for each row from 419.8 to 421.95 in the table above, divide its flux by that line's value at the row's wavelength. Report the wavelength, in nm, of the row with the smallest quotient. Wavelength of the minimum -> 421.612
